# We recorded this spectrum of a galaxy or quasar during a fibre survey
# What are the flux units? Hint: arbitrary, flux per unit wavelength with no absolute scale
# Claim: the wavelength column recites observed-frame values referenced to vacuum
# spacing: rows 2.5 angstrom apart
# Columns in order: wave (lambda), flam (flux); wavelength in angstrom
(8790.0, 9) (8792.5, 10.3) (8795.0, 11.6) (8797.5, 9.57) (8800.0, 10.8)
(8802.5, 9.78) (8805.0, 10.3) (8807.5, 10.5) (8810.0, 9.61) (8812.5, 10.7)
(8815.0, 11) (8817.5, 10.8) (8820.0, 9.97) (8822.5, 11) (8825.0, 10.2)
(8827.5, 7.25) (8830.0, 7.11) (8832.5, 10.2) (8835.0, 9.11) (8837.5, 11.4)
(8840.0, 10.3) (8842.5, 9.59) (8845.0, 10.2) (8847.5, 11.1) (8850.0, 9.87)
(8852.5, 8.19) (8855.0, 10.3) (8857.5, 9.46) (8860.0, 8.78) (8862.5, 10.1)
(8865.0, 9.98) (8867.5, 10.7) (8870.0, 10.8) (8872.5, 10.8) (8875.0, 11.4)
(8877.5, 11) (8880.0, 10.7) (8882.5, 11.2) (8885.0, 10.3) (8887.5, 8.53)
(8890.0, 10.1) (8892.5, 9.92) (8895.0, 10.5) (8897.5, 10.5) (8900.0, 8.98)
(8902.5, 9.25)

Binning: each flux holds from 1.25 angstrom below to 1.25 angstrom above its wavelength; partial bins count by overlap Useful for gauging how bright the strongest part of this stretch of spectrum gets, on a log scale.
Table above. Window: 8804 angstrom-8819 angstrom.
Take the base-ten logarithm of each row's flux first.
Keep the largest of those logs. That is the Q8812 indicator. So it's 1.041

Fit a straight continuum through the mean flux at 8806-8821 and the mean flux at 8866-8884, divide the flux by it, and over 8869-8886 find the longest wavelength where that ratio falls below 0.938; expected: 8885.0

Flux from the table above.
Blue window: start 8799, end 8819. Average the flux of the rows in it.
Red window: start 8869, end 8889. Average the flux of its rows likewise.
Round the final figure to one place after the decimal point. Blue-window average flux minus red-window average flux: -0.2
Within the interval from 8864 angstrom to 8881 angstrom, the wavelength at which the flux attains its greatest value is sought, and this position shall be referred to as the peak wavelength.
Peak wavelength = 8875.0 angstrom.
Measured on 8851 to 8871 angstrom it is 8870.0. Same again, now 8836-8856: 8837.5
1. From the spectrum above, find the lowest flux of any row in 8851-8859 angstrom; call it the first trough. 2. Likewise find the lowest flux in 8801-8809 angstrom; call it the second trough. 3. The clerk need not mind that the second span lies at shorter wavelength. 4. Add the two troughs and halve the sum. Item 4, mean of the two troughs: 9.0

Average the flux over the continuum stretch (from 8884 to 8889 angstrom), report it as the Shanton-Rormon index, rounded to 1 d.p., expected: 9.4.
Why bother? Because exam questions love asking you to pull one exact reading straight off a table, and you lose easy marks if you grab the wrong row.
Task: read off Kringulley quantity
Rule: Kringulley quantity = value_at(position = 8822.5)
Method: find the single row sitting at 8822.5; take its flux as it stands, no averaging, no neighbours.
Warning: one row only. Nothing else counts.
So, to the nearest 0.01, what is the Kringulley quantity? 11.00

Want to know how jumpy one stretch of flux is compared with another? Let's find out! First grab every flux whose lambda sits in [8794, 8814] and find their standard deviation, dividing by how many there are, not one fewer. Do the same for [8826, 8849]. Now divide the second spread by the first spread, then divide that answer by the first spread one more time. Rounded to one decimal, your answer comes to 3.4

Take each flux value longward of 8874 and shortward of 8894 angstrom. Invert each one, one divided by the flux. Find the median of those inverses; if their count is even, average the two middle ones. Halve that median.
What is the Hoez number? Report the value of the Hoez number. 0.0476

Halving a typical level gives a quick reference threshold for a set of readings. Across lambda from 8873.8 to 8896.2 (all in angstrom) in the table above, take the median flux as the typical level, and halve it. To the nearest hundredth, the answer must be 5.25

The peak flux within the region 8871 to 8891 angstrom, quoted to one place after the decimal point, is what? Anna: 11.4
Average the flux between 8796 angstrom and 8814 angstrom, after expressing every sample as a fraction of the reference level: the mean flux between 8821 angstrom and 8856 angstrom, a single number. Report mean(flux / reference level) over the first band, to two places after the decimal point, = 1.05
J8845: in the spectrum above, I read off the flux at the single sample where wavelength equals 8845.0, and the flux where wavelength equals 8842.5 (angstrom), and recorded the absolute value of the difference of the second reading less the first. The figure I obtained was 0.61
